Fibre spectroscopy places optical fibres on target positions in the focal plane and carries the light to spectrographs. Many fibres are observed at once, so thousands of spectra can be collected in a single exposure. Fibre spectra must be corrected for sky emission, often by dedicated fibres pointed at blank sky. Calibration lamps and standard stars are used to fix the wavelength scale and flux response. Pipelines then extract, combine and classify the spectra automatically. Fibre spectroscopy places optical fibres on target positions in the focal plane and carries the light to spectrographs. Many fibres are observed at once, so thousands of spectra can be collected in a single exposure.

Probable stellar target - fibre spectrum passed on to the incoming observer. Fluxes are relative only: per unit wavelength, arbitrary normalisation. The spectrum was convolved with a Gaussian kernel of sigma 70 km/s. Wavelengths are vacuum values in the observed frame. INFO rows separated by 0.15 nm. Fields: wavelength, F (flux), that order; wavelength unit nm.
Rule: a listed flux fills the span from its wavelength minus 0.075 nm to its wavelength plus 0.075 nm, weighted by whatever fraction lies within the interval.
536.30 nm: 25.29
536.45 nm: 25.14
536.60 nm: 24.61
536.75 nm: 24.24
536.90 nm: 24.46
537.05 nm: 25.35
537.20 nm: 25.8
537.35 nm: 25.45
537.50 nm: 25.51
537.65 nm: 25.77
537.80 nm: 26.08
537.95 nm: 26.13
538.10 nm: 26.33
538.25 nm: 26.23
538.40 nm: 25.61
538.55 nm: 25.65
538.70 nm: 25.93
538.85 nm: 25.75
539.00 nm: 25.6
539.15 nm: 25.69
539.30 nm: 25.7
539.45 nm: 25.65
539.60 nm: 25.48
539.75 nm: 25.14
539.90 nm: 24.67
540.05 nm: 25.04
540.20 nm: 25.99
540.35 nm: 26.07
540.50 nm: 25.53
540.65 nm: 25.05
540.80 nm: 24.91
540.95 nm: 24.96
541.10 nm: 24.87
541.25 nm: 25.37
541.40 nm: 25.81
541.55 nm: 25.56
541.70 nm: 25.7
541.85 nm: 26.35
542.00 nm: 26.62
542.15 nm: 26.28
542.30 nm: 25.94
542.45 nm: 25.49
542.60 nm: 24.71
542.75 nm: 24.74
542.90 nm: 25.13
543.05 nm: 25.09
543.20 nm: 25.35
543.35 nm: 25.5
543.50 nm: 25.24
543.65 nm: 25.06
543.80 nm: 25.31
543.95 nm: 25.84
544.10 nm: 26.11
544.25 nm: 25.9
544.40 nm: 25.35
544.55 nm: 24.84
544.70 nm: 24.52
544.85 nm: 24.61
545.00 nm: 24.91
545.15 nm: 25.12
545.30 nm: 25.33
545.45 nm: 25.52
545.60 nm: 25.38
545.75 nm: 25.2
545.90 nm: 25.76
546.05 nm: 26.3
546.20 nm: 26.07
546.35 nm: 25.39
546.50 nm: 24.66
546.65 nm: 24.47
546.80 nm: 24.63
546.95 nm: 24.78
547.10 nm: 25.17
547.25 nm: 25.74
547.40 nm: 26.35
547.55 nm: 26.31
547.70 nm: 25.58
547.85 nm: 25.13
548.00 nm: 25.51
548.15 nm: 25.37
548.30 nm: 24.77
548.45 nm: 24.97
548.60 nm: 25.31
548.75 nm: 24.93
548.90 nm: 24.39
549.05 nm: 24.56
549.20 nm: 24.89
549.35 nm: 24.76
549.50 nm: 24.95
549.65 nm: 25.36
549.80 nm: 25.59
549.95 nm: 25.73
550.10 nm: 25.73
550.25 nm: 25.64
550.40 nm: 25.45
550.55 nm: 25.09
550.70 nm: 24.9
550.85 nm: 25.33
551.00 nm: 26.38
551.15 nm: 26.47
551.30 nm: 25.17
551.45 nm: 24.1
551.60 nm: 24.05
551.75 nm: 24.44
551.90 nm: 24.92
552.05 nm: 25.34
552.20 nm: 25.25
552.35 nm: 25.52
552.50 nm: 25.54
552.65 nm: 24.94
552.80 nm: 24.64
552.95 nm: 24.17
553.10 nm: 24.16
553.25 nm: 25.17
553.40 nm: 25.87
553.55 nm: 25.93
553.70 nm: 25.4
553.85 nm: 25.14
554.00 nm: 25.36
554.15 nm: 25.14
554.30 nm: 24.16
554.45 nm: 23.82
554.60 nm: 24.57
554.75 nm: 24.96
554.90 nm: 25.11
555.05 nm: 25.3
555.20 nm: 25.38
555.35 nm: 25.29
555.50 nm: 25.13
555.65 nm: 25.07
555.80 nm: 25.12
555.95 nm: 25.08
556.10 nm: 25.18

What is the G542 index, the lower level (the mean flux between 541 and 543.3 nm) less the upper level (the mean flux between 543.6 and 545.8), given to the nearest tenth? 0.3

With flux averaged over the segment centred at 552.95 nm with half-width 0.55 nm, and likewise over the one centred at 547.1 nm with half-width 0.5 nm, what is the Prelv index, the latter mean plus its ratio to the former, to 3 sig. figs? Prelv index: 26.4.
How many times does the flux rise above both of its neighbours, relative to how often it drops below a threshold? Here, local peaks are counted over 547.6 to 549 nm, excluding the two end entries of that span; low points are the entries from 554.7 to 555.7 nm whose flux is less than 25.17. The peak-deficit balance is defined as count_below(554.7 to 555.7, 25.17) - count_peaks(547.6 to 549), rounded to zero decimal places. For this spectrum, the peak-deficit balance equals 2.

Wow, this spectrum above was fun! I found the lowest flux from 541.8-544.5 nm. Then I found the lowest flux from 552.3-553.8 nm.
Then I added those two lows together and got 48.9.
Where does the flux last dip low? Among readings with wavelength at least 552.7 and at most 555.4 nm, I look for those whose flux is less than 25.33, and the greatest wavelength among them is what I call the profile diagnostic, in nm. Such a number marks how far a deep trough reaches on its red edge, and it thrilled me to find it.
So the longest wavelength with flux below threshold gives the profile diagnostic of 555.35 nm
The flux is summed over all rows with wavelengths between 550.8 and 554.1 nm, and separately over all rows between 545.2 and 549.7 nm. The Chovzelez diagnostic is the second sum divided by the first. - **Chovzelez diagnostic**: 1.4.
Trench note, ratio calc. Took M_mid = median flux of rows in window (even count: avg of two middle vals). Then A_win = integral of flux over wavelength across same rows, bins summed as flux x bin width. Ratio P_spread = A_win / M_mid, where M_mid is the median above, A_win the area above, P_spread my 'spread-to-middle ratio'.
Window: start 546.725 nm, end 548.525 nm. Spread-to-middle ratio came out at 1.8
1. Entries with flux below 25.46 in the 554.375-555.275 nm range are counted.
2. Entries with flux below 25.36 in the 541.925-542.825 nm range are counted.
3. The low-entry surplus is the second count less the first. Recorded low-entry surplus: -4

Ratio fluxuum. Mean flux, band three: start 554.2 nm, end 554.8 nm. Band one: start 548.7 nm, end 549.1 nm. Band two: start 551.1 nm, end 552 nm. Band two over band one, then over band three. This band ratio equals 0.0414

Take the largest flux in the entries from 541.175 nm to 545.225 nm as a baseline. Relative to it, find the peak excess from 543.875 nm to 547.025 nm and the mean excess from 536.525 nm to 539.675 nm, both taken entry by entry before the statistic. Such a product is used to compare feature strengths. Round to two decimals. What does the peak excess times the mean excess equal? 0.34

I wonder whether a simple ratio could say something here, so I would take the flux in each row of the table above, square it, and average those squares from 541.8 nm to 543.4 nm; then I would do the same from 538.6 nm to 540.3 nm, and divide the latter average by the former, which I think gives 1.00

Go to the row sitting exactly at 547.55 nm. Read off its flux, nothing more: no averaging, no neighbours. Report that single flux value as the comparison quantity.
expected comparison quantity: 26.31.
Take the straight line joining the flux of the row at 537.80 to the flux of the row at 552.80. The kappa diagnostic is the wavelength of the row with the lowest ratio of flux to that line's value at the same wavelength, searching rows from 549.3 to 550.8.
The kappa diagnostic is 549.35 nm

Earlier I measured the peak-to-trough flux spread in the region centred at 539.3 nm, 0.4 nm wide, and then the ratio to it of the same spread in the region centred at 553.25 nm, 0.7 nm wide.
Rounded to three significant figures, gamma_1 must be 35.4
